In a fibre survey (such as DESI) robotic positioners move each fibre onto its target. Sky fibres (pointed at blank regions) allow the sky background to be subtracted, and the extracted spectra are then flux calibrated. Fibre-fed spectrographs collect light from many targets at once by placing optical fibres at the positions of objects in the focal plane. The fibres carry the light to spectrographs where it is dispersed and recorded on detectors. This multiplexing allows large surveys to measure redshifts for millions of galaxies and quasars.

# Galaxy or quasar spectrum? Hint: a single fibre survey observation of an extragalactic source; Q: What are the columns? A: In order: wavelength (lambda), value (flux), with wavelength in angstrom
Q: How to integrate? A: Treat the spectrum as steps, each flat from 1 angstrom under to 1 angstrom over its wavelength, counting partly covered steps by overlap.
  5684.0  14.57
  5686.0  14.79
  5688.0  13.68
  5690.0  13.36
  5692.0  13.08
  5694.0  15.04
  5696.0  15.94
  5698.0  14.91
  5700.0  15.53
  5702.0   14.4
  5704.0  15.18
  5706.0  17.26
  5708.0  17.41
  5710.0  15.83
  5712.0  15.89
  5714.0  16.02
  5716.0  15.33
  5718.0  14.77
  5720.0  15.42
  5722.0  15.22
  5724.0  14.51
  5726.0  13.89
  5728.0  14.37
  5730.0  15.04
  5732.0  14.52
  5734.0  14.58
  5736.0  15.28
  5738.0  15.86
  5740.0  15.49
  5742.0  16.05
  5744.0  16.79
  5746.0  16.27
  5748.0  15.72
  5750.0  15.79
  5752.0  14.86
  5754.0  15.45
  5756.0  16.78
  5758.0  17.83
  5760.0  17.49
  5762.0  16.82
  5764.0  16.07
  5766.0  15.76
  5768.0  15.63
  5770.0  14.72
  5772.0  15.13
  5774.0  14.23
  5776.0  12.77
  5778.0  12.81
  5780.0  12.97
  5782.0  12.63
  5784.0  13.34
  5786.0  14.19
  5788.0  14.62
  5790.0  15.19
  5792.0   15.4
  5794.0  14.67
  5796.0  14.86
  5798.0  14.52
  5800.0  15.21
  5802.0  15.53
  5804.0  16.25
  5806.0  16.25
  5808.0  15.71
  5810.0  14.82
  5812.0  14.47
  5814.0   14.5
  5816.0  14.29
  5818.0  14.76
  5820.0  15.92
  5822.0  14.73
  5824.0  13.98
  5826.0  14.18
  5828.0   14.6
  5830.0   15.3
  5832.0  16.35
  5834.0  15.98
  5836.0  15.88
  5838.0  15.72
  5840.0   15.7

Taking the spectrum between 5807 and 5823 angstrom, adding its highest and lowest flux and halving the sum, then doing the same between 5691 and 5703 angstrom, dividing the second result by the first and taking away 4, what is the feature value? -3.04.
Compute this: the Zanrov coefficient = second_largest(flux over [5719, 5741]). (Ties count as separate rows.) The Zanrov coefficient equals 15.49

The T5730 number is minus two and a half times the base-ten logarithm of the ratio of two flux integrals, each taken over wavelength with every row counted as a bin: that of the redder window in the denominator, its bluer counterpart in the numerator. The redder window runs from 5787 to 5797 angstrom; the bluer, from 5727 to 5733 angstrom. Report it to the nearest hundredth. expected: 0.58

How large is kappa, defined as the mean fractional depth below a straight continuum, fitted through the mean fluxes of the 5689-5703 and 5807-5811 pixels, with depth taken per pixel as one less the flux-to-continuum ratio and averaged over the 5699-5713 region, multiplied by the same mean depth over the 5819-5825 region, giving -0.0026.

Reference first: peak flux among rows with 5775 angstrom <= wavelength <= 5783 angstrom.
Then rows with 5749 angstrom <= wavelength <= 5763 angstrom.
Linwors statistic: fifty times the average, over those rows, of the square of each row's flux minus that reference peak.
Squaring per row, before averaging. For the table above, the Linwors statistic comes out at 650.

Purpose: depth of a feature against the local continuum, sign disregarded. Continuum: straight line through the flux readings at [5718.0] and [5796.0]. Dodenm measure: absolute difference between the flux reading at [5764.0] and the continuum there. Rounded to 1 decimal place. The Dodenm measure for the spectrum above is 1.2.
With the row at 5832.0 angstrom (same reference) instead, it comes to 1.4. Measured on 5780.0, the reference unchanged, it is 1.9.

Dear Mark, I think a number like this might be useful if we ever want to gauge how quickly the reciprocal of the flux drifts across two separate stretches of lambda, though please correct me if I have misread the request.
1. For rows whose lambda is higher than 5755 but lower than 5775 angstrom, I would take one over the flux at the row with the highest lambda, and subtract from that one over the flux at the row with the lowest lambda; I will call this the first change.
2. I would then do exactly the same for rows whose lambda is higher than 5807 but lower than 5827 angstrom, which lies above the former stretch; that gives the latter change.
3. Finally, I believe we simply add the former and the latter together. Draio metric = 0.018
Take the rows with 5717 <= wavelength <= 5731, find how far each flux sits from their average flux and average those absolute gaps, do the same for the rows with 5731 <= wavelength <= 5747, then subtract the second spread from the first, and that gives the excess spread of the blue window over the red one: -0.2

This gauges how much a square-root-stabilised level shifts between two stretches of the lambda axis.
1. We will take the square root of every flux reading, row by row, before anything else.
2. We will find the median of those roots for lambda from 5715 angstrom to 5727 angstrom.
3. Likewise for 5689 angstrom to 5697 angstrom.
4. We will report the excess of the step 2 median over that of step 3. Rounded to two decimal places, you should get 0.11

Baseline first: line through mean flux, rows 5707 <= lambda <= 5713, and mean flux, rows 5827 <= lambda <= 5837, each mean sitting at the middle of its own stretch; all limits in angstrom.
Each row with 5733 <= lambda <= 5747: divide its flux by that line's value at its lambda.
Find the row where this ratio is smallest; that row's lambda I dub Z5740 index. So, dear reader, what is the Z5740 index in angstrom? 5734.0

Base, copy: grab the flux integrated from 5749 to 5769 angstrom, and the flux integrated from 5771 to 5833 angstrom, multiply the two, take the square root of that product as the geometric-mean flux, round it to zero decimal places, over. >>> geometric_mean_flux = 543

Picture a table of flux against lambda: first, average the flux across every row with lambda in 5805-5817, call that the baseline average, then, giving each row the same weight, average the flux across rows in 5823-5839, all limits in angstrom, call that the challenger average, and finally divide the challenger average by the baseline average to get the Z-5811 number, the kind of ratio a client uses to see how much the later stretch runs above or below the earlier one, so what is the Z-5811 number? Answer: 1.02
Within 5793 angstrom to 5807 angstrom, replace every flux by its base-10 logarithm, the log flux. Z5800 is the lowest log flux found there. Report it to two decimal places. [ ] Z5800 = 1.16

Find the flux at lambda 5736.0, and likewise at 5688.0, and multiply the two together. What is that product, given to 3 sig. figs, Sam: 209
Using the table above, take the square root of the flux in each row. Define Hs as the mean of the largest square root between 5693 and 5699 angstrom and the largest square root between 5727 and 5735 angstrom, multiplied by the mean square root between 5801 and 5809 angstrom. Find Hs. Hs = 15.7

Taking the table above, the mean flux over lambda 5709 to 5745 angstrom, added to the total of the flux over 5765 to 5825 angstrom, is 455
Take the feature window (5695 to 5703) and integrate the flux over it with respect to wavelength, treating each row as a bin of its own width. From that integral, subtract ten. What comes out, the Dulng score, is 112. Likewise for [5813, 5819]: 77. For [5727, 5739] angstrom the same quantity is 169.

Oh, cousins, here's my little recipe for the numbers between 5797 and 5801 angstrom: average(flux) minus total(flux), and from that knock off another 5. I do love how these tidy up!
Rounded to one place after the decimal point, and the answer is -19.9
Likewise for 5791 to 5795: -20.0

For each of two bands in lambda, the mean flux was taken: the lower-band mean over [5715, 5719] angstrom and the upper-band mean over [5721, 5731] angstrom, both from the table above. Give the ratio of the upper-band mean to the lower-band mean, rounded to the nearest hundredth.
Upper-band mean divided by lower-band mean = 0.97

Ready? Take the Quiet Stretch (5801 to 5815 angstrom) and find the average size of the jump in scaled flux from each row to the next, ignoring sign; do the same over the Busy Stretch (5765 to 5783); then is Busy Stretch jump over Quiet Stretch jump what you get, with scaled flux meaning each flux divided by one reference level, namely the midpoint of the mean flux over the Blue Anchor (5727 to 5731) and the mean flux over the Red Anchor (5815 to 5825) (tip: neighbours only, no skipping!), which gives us 1.3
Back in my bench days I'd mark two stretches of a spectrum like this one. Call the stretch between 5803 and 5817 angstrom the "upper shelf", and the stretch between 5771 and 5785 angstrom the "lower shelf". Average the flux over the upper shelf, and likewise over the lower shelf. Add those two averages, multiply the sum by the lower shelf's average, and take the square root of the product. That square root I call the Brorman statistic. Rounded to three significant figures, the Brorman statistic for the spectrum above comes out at 19.6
